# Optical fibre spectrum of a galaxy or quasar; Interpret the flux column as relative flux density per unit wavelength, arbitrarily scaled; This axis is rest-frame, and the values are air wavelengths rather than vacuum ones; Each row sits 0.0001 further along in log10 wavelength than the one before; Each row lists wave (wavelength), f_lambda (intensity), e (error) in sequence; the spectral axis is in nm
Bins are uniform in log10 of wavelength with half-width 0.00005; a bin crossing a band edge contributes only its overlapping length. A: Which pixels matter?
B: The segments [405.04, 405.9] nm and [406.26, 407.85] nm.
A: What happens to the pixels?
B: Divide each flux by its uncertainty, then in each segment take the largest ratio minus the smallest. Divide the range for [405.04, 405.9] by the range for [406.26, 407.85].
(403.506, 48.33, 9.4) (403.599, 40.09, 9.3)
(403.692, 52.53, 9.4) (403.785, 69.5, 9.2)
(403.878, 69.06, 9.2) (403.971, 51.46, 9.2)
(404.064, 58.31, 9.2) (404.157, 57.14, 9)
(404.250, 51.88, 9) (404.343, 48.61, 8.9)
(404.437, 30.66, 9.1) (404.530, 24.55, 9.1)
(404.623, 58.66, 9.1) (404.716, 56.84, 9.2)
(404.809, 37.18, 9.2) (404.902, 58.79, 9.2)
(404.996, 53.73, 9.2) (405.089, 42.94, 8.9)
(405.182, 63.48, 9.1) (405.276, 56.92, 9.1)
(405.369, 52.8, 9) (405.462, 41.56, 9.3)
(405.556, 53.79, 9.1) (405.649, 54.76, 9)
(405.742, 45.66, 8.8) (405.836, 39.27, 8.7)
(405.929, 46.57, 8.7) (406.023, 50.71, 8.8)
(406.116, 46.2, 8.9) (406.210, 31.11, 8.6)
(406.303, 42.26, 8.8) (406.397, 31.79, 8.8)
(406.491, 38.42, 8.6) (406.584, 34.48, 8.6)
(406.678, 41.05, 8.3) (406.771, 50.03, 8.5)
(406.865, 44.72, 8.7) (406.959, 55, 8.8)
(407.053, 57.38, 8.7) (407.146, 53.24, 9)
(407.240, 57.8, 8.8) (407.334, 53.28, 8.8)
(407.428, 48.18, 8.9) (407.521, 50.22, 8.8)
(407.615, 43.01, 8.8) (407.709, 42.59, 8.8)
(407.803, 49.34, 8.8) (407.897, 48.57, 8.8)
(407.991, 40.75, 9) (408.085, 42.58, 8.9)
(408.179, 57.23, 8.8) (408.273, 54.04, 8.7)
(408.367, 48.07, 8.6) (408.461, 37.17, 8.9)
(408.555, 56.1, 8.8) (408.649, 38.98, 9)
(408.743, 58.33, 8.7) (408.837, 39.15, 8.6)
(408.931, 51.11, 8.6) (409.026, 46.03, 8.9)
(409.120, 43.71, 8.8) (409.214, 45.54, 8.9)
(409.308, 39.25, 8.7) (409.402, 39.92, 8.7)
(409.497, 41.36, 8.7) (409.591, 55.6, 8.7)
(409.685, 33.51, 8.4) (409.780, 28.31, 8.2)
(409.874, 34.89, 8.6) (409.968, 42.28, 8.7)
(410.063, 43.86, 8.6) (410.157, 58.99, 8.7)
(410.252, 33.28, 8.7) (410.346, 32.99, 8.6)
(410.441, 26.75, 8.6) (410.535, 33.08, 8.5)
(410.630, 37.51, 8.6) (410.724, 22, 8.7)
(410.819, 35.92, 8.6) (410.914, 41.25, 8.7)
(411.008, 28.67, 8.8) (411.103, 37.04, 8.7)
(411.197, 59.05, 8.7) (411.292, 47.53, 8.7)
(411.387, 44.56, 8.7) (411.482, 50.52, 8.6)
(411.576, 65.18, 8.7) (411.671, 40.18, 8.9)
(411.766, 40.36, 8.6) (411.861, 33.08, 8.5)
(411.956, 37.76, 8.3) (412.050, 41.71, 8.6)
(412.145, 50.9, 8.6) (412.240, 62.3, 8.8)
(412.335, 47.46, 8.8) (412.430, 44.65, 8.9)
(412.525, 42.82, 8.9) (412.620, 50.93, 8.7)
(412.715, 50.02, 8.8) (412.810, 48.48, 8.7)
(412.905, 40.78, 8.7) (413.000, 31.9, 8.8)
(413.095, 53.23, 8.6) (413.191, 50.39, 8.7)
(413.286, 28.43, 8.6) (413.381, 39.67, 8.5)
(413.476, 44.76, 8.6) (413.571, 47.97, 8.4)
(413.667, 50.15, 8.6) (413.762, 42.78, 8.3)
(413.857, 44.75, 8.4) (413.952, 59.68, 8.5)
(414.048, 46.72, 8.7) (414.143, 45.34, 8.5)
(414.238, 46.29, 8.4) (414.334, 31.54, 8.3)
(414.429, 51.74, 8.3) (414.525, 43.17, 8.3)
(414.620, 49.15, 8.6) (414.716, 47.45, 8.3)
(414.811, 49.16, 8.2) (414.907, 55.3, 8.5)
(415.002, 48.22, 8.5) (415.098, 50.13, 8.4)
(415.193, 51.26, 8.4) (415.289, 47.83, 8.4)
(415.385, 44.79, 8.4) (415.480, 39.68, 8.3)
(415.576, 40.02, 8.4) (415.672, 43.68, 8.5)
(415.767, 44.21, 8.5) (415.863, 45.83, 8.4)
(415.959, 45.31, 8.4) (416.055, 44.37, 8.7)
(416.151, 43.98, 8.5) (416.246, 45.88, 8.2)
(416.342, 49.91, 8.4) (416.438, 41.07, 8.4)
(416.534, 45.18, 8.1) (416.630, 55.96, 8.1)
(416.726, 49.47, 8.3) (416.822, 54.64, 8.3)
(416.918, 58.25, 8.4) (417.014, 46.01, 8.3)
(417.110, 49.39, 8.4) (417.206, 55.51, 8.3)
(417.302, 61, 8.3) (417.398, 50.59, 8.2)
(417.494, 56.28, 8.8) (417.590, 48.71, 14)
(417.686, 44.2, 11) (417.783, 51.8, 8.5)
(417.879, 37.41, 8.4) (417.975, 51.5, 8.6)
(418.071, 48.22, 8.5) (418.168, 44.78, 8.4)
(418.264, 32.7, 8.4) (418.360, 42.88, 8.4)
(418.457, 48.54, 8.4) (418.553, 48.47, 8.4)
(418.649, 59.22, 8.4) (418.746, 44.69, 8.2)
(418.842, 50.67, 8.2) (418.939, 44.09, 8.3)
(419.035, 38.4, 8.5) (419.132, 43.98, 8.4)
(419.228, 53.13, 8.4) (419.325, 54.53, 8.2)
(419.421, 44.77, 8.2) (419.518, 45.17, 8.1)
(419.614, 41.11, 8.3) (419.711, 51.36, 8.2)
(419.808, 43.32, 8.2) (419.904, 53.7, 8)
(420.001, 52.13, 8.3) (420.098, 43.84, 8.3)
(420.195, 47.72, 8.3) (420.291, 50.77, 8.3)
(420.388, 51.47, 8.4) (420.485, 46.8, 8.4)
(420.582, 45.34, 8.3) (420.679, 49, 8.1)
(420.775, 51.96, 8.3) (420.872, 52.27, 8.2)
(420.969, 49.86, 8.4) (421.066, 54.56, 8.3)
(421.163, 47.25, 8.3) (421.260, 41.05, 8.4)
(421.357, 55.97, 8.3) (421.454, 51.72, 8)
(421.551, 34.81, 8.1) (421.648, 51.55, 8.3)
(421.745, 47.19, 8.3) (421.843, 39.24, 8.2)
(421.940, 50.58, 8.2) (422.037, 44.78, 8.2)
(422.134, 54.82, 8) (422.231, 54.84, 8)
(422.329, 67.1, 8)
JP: 0.8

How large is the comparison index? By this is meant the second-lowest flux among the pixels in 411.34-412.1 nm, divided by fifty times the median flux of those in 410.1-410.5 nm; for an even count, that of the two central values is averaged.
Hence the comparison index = 0.023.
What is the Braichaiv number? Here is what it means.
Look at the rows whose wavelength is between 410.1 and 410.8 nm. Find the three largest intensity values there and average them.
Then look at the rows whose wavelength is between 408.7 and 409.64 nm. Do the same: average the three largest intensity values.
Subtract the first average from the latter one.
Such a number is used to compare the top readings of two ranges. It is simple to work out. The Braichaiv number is 12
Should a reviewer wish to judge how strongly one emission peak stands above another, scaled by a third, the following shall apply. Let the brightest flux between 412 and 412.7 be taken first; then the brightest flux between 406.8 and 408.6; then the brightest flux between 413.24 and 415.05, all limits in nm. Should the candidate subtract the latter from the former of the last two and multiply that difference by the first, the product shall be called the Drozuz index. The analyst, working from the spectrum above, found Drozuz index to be -117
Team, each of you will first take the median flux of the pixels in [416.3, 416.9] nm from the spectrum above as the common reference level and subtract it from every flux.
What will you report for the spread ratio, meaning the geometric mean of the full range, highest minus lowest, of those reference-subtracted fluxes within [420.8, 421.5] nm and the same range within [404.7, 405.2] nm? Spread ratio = 19.8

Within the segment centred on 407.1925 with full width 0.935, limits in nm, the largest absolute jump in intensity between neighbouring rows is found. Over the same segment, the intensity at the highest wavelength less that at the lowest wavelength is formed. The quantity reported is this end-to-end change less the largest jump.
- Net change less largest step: -17.3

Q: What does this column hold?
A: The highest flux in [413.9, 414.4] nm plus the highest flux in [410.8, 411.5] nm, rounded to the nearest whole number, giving 119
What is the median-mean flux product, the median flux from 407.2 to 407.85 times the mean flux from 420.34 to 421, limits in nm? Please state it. 2444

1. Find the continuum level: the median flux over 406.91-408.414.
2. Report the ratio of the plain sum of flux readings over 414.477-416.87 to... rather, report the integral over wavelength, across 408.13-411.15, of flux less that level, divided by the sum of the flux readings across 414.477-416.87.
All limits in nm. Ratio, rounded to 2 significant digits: -0.022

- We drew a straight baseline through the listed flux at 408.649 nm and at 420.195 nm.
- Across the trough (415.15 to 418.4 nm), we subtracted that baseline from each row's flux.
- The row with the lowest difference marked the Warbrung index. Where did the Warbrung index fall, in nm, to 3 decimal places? 418.264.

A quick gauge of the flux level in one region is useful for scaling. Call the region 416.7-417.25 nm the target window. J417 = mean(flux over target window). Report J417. 52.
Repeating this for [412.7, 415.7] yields 46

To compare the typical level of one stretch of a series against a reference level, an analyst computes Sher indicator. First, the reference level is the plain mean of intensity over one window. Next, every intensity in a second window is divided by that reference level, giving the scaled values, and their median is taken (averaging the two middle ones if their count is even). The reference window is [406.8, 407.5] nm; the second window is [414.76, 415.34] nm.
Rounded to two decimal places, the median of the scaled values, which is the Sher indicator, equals 0.94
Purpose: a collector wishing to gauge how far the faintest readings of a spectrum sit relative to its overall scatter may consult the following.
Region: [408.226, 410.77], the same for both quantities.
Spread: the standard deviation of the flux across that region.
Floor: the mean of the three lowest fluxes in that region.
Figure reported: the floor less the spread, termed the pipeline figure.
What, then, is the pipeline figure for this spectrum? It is 16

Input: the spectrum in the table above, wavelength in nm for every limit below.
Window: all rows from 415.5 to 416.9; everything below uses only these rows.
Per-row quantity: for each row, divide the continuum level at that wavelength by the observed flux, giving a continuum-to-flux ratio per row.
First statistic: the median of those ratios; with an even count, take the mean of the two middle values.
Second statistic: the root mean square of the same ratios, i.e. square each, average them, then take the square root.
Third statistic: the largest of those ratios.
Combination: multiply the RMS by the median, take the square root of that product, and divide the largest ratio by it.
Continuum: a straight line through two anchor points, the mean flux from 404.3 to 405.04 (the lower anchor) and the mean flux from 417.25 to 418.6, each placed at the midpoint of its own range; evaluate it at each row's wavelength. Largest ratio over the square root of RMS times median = 1.14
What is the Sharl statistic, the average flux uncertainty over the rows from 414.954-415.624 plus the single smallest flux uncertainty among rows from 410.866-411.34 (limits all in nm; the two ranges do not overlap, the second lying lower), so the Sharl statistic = 17.1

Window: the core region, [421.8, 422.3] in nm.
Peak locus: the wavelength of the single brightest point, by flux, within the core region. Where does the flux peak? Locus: 422.231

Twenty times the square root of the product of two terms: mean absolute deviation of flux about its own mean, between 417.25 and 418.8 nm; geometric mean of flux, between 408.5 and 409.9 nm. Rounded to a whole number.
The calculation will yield 301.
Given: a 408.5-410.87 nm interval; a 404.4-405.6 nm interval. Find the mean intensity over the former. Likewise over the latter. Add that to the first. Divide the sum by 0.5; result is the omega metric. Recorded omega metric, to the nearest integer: 179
